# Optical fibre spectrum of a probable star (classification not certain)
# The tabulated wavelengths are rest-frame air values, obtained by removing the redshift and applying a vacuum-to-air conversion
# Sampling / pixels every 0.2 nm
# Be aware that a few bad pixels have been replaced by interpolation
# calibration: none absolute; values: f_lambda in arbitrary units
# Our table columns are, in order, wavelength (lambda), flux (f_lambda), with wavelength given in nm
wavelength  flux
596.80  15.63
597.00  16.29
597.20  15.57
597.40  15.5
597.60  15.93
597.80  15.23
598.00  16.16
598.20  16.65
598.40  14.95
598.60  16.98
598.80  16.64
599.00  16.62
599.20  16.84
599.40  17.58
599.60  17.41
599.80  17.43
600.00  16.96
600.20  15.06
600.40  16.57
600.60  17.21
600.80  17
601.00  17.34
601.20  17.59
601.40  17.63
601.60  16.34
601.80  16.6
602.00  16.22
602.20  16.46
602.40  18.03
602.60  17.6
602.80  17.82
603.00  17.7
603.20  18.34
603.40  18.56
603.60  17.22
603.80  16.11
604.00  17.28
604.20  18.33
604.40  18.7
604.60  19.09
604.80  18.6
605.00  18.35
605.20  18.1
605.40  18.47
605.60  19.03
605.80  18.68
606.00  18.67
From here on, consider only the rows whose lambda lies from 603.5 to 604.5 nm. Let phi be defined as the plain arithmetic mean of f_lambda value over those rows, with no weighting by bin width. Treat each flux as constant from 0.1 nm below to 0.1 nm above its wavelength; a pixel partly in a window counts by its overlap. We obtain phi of 17.5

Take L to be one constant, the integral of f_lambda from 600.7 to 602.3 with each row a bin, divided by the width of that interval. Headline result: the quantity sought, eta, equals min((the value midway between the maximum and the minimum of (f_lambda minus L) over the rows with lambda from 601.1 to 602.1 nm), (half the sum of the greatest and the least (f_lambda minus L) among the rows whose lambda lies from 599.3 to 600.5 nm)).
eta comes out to -0.6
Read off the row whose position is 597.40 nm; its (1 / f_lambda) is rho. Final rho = 0.0645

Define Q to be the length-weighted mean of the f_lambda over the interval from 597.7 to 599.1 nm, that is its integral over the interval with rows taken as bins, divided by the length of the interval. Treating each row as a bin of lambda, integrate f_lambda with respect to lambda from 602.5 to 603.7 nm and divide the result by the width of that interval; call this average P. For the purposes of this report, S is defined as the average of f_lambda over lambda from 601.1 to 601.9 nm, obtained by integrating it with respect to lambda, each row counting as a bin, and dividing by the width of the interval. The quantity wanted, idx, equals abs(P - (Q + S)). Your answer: 15.3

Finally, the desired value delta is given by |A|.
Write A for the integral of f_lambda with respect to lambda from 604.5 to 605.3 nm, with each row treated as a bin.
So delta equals 15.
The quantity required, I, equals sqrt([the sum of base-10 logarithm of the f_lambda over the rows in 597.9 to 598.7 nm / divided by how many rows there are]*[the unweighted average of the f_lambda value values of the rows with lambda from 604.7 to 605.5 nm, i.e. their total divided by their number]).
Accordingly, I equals 4.71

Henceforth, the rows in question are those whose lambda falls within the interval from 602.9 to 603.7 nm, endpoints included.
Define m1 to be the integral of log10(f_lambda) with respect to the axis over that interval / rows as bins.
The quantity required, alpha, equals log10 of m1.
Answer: 0.001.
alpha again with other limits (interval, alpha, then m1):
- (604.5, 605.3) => 0.006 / 1.014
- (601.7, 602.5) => -0.009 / 0.981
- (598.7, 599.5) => -0.008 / 0.983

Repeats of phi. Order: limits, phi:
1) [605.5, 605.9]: 18.9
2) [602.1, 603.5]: 17.8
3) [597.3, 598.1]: 15.7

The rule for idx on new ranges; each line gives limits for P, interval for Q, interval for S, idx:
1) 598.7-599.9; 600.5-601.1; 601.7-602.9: 17.2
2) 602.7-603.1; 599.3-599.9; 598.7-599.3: 16.4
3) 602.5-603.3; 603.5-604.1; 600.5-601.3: 16.3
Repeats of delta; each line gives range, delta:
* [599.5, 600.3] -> 13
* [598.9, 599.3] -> 7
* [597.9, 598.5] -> 10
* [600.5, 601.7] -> 21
